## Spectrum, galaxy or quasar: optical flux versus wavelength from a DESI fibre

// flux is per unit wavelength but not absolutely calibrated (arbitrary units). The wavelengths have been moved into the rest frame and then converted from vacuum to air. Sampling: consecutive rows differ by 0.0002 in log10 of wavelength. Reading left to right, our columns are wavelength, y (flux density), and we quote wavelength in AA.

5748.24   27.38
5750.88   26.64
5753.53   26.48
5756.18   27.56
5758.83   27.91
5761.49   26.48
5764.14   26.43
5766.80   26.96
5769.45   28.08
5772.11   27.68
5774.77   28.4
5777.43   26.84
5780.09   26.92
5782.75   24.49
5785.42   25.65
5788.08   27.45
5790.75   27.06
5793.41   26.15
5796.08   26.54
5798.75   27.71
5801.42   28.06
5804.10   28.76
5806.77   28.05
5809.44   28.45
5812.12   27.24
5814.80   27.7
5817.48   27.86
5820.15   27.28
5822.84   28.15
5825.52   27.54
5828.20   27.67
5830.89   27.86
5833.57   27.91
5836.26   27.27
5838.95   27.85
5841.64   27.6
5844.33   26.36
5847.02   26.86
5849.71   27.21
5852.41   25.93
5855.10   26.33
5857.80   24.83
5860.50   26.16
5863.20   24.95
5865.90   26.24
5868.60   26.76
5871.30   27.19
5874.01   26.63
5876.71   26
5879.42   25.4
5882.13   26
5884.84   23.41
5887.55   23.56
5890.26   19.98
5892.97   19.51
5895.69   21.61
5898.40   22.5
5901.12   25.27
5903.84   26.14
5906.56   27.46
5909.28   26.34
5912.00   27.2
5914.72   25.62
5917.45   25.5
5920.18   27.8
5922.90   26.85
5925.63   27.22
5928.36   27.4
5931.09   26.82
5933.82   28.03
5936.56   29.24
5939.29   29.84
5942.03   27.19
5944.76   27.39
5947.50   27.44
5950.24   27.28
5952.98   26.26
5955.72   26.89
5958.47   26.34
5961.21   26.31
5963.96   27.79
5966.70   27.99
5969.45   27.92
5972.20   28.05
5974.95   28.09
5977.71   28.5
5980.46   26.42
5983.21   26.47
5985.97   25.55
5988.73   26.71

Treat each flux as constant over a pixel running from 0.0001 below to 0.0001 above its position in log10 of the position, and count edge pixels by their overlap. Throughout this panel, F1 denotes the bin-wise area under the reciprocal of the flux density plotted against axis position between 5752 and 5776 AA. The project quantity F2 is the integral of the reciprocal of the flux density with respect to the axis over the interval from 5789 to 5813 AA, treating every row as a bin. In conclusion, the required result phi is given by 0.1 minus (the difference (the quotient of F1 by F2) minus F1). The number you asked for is -0.03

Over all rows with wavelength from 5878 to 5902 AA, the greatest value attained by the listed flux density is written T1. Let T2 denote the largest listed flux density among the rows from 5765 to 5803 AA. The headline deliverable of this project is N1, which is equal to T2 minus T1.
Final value 2.4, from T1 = 26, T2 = 28.4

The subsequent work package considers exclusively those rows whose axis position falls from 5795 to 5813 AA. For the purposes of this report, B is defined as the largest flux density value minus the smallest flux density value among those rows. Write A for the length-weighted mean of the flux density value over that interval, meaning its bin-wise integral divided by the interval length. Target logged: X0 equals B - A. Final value -25.6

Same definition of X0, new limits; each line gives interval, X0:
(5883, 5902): -16.5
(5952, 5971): -25.4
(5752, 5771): -25.5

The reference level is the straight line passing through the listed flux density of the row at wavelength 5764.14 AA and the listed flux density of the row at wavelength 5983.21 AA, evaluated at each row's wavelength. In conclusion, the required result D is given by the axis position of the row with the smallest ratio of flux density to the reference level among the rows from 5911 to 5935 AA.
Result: 5917.45 AA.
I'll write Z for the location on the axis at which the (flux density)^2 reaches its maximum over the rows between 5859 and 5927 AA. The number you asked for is 5920.18 AA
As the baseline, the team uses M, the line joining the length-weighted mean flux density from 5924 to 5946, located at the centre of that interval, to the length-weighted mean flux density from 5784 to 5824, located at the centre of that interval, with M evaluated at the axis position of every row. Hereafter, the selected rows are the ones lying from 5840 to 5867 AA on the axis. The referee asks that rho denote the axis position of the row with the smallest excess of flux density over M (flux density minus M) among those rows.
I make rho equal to 5857.80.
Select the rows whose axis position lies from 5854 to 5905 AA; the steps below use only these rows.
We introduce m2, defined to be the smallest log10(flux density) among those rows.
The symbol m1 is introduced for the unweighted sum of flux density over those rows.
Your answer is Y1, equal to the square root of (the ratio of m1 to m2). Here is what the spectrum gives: 19.1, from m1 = 468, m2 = 1.29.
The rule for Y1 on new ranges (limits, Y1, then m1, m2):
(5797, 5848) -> 19.2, 526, 1.42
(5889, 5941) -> 19.5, 490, 1.29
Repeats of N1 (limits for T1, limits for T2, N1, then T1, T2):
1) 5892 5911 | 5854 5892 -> -0.3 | 27.46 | 27.19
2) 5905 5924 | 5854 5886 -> -0.6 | 27.8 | 27.19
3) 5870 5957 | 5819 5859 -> -1.7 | 29.84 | 28.15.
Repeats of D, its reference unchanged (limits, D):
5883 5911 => 5892.97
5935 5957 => 5952.98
